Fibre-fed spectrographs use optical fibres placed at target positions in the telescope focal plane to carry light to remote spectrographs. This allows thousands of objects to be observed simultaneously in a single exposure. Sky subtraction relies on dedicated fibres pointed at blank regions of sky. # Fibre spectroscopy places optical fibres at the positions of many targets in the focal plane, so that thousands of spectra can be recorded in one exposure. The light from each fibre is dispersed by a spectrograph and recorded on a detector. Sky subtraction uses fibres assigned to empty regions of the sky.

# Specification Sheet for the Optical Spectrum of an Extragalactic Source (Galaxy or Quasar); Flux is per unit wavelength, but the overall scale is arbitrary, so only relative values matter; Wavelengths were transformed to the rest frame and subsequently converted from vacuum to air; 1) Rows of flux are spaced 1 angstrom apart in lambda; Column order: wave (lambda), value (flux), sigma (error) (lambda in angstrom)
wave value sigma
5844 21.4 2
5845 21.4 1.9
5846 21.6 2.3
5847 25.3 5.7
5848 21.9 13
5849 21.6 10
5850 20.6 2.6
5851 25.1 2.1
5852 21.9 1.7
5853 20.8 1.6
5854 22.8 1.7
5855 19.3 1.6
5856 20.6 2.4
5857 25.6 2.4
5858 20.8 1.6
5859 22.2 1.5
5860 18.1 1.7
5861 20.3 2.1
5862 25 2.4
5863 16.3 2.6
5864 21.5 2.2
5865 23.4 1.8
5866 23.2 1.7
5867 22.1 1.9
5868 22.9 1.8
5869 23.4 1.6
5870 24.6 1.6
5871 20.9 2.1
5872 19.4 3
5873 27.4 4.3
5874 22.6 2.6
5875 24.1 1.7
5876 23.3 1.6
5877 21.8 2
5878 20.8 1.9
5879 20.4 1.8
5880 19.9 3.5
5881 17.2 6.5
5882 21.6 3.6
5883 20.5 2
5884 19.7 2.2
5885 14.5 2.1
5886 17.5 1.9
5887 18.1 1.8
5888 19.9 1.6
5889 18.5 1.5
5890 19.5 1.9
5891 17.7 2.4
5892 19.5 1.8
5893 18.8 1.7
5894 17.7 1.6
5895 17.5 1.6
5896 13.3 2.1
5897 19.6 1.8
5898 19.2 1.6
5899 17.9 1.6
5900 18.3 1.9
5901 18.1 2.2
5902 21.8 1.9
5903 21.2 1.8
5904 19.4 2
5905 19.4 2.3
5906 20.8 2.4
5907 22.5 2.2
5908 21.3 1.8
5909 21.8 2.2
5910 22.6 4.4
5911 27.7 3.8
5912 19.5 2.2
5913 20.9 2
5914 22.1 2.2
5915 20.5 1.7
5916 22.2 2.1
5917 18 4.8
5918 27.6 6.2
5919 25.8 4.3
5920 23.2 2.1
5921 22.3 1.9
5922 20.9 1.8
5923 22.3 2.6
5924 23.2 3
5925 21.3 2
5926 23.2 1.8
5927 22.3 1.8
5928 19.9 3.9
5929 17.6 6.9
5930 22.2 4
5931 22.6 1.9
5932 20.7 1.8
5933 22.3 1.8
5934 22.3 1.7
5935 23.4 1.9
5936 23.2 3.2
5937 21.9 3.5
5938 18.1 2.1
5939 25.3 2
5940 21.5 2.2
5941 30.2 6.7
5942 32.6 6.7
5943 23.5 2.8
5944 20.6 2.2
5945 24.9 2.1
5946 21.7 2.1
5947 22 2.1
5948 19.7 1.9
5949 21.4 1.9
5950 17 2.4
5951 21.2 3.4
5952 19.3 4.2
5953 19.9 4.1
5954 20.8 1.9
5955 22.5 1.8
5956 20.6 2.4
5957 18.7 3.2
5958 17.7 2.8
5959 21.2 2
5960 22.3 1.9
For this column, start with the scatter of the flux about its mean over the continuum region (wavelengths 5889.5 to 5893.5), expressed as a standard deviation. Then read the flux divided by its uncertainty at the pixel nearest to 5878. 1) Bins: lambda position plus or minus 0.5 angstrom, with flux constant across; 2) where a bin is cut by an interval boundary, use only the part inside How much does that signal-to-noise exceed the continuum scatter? 10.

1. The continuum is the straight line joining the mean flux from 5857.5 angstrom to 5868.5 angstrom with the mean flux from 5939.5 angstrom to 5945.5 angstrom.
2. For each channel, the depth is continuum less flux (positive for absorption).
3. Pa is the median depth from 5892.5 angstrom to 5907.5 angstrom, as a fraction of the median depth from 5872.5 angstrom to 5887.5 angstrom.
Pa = 2.2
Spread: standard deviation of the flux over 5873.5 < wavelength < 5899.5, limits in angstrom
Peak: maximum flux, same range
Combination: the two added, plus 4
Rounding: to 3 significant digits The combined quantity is 30.5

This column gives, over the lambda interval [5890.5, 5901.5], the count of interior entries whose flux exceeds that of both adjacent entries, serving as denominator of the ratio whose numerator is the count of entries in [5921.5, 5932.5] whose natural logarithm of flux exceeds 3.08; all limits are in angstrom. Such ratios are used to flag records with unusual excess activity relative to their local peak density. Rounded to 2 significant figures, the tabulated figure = 2.0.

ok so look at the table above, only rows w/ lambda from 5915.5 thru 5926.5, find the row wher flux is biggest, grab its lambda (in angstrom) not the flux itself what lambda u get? 5918 angstrom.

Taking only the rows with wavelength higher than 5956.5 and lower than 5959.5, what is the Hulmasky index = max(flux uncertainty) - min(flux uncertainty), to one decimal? 1.2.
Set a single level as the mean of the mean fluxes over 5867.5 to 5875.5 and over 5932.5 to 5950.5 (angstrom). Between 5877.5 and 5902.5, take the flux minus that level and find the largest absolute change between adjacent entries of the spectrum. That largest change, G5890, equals 6.3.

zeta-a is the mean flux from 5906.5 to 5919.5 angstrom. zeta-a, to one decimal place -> 22.5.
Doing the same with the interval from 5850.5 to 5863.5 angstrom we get 21.4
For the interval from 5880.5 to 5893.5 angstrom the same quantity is 18.7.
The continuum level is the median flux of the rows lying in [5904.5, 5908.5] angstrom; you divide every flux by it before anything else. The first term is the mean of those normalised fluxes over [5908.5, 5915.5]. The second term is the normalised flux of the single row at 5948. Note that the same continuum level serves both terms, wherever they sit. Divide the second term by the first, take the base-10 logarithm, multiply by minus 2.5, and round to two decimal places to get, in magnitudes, 0.13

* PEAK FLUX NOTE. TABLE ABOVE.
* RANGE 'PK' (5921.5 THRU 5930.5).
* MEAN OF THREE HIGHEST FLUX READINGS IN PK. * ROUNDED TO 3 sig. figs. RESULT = 22.9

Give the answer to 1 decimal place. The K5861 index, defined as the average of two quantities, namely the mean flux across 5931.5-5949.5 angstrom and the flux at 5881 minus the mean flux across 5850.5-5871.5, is 9.2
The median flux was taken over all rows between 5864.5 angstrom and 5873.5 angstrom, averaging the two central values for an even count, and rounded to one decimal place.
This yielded 23.2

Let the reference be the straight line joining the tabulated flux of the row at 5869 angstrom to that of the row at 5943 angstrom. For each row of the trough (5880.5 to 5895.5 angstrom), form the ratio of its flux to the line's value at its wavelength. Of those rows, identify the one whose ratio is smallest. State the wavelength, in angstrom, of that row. 5885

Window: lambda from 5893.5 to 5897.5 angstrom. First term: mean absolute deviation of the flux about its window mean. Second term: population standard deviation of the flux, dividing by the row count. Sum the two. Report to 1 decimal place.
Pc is 4.2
